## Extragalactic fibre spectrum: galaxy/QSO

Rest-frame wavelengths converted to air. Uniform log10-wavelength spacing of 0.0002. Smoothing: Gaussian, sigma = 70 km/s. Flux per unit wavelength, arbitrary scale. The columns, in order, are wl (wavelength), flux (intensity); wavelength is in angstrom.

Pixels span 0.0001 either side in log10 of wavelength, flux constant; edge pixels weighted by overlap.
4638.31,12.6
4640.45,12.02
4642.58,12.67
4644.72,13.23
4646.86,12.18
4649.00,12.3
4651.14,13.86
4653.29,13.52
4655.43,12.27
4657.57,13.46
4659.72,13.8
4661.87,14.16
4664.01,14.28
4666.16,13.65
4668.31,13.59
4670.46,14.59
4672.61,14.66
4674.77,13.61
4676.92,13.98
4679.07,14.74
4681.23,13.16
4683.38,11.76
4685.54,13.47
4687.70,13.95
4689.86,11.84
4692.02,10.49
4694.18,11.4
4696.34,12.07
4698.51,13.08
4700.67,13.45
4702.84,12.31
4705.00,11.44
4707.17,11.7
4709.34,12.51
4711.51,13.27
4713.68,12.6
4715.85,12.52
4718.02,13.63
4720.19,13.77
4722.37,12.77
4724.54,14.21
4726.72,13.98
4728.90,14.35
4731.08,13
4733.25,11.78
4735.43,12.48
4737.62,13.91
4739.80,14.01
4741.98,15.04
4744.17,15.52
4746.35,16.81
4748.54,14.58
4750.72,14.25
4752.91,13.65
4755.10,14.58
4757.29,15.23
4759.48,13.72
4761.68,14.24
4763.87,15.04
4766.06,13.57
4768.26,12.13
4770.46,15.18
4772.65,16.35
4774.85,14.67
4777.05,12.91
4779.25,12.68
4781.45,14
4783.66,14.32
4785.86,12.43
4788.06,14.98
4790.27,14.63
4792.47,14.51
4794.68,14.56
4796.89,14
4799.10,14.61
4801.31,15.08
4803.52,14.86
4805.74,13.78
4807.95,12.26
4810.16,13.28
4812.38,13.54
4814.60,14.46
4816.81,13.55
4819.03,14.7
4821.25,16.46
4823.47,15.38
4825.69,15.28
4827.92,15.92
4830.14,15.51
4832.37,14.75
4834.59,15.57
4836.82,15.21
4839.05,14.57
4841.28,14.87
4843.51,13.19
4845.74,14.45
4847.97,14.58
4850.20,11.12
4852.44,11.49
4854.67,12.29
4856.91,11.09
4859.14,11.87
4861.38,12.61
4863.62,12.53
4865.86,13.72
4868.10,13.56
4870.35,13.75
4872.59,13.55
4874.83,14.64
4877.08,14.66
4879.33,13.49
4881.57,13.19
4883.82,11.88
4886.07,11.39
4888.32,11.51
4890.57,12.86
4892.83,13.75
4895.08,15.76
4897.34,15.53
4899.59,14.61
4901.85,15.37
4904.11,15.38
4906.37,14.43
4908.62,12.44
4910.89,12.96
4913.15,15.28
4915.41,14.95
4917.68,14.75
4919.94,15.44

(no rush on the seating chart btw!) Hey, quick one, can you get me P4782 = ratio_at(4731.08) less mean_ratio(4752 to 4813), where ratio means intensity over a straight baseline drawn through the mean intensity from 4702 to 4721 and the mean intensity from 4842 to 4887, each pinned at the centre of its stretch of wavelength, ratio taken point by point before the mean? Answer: -0.08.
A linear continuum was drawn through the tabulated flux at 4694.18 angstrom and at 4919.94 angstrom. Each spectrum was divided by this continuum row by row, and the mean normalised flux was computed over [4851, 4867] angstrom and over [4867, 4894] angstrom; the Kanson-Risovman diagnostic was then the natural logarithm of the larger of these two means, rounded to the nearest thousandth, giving -0.110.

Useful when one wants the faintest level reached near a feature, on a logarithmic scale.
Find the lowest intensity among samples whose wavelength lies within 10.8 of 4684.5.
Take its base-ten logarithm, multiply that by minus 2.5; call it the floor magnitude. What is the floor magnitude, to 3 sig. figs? -2.55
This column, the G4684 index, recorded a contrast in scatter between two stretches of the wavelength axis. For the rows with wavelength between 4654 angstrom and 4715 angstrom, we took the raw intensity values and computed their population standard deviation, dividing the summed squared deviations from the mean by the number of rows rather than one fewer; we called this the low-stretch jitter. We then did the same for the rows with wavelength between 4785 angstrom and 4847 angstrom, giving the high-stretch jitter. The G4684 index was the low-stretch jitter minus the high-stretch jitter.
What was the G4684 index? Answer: 0.13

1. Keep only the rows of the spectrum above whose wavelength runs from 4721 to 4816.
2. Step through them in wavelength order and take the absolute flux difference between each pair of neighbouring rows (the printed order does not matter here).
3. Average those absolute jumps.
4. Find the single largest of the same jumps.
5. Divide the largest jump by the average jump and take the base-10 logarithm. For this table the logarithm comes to 0.49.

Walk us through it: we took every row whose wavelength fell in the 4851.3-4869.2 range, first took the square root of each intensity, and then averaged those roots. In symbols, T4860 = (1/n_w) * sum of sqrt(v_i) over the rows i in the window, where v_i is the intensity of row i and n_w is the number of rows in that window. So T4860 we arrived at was 3.52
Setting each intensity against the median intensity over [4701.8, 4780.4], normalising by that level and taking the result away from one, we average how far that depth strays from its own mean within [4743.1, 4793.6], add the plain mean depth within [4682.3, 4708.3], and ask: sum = 0.17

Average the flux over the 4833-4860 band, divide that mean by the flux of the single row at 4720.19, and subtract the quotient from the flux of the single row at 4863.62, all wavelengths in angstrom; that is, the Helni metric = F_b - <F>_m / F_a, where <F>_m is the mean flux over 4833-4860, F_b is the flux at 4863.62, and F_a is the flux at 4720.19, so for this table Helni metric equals 11.6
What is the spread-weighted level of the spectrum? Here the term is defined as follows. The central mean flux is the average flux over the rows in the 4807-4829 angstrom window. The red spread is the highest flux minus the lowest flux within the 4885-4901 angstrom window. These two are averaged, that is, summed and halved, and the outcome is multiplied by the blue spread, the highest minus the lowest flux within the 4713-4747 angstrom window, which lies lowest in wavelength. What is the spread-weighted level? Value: 47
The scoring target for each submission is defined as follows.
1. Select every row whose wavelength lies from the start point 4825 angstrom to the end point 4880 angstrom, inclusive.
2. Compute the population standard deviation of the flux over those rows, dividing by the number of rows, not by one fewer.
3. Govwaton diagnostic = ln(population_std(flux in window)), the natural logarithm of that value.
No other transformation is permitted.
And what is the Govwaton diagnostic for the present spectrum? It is 0.34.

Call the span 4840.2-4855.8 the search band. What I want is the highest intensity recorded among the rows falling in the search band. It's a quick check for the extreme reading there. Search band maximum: 14.87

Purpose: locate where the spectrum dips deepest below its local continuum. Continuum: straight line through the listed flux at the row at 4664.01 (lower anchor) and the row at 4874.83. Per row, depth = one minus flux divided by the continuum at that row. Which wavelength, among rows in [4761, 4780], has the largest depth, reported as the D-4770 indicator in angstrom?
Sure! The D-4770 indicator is 4768.26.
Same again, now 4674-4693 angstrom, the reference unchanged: 4692.02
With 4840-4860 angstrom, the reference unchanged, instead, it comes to 4856.91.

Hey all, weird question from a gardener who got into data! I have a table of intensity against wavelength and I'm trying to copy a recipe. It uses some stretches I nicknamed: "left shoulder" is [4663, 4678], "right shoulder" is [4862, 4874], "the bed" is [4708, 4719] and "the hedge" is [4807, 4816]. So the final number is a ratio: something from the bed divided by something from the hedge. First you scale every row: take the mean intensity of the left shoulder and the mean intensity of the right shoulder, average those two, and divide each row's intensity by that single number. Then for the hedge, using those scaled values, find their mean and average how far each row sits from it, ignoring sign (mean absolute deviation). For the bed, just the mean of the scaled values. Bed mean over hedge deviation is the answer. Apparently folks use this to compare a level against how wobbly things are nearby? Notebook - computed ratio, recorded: 21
